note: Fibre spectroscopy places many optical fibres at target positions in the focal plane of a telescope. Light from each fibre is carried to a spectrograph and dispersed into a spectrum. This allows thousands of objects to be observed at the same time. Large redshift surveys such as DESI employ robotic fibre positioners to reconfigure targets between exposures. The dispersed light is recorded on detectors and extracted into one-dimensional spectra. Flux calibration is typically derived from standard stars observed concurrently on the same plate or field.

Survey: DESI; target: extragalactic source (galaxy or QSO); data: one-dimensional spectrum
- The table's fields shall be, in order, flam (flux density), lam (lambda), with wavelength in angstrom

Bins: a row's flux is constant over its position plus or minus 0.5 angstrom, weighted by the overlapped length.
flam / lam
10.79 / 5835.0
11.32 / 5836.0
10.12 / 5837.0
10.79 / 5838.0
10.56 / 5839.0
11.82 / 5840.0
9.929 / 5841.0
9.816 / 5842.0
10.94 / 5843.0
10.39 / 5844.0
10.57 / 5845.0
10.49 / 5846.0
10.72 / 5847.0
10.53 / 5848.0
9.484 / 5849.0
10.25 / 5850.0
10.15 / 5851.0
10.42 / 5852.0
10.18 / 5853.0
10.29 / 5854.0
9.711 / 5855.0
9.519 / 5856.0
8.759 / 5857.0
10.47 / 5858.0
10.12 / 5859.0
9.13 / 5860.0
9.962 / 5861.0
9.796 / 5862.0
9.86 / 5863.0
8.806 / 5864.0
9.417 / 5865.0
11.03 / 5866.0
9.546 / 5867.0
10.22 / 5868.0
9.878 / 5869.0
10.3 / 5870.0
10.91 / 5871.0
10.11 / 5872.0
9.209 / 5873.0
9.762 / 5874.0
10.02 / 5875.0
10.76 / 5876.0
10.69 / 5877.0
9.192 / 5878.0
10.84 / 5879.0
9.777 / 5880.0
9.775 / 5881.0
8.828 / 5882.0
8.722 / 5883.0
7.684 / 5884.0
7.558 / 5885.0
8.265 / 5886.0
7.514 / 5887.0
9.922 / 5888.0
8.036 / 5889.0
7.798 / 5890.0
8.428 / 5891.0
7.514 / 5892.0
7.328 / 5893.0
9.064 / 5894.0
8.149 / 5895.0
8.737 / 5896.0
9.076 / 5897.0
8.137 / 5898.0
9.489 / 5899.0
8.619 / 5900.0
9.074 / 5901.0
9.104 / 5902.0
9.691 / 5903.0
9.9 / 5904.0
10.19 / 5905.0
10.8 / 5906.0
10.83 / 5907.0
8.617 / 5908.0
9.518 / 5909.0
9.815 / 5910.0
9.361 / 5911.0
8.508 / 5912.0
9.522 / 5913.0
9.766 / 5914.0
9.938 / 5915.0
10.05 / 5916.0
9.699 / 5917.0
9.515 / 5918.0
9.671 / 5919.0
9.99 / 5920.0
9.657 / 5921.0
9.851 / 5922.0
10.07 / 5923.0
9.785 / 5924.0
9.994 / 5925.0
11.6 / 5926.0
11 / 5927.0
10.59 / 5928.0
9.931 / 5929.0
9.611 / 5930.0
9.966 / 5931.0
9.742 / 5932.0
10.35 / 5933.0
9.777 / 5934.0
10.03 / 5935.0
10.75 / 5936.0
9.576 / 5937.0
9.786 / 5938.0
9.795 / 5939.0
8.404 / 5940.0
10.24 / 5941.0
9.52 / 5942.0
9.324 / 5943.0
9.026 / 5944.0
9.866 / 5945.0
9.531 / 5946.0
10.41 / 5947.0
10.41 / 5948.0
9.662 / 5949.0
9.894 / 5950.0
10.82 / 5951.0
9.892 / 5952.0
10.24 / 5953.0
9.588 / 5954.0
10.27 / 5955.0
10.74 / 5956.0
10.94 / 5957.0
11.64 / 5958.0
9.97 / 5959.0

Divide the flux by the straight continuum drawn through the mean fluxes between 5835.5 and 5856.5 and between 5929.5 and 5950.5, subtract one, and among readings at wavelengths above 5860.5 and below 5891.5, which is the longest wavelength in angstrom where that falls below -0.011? 5891.0 angstrom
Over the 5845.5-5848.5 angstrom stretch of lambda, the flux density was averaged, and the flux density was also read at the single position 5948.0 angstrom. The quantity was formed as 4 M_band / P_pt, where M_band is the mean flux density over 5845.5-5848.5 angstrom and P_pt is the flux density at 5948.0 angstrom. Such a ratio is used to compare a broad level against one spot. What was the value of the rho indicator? 4.1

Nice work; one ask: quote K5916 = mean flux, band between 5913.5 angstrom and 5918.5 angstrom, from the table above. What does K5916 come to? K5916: 9.8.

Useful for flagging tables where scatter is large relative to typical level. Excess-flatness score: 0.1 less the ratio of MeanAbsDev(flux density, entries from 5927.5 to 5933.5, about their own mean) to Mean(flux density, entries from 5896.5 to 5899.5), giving 0.067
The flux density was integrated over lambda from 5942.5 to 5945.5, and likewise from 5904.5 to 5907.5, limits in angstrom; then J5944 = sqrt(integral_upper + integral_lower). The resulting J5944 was 7.75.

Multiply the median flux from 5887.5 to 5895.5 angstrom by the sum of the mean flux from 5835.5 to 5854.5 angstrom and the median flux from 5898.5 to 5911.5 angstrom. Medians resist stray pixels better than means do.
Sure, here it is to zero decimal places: 162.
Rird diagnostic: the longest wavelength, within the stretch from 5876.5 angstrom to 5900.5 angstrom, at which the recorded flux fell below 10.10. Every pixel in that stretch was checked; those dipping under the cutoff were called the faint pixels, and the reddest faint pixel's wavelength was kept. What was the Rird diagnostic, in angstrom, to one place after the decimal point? 5900.0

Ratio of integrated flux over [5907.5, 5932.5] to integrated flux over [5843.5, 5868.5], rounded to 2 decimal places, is 0.98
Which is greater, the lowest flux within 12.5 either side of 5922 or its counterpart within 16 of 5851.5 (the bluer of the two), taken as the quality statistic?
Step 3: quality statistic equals 8.76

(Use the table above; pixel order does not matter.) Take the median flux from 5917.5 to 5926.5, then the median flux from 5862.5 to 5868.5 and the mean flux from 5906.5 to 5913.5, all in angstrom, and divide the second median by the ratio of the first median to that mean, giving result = 9.3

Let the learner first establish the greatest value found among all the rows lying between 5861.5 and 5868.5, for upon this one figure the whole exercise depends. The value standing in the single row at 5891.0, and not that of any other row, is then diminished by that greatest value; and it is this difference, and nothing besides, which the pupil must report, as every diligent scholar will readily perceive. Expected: -2.6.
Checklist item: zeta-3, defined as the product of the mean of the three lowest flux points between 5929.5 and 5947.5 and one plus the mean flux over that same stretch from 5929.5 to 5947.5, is 96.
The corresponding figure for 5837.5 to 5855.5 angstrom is 110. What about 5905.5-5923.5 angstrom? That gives 95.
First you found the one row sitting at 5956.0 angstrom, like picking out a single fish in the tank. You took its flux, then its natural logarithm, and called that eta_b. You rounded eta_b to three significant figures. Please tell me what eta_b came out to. 2.37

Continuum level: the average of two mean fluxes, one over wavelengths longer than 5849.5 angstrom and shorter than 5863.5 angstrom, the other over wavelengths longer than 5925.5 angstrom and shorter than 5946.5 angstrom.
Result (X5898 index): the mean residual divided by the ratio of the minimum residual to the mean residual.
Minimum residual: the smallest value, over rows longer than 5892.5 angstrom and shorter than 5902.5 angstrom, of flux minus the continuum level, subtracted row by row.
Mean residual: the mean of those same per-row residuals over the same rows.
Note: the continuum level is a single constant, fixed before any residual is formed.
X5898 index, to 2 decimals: -0.59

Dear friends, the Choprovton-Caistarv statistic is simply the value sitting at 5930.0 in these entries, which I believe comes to 9.611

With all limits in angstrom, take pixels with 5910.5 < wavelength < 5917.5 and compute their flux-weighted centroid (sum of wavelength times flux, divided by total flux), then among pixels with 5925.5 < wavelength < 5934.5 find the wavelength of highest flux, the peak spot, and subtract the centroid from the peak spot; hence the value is 11.9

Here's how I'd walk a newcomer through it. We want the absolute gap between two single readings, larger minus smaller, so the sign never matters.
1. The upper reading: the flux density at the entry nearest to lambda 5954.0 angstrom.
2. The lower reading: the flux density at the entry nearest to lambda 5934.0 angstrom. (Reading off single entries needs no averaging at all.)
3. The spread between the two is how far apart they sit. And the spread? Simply 0.19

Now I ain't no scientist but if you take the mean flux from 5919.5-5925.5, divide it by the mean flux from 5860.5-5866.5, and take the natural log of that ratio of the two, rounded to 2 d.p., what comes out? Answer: 0.01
